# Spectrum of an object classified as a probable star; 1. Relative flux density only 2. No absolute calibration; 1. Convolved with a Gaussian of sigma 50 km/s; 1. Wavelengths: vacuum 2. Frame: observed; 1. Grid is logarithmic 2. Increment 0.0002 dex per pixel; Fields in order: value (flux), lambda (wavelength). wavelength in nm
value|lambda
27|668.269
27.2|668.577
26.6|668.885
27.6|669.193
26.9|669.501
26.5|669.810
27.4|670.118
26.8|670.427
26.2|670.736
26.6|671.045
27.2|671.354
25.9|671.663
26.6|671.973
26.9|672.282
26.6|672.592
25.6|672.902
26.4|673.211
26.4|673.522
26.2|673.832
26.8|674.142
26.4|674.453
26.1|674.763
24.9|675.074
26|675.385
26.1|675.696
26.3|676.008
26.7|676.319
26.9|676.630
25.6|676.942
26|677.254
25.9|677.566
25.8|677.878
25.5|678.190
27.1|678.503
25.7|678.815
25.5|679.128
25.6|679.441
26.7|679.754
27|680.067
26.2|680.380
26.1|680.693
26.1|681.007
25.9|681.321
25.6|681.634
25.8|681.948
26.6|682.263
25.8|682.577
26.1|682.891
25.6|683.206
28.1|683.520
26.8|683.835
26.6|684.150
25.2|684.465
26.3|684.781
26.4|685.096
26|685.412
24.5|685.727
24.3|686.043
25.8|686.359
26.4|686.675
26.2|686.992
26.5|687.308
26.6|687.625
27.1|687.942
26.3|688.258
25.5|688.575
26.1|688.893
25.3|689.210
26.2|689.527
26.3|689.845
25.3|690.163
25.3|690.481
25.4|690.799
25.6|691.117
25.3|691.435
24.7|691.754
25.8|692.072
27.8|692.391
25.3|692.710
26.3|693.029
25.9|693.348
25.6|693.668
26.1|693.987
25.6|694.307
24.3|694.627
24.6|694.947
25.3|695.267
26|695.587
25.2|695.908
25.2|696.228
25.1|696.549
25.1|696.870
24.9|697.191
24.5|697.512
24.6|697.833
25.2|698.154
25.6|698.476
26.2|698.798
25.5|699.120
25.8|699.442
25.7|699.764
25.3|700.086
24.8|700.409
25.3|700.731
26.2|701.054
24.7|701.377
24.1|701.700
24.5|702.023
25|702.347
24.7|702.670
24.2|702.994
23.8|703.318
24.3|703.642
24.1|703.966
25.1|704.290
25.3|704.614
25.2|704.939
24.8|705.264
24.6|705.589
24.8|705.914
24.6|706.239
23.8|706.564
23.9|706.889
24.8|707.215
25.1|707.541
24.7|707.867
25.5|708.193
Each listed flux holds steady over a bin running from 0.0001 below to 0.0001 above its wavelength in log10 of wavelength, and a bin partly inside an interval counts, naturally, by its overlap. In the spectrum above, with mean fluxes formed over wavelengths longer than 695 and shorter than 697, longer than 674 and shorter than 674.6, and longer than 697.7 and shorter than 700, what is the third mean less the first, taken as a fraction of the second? 0.01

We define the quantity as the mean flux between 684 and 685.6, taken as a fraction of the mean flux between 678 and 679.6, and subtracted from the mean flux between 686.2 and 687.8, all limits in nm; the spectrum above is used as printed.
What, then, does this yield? 25.29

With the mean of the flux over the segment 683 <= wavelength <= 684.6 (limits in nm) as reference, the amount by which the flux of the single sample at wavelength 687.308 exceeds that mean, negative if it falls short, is 0.0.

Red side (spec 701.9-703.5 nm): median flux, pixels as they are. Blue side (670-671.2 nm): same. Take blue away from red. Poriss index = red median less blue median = -2.2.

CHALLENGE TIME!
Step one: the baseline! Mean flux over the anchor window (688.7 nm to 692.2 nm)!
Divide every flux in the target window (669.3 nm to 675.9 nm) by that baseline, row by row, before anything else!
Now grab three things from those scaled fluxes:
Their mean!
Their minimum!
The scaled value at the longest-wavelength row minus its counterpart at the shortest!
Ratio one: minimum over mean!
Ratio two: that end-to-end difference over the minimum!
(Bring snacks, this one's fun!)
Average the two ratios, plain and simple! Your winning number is 0.455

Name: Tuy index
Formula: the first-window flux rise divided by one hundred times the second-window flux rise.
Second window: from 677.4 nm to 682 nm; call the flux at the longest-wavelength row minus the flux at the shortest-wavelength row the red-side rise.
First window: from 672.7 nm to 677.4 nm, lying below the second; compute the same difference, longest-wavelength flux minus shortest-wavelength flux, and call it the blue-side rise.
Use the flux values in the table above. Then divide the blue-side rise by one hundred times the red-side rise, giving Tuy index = -0.040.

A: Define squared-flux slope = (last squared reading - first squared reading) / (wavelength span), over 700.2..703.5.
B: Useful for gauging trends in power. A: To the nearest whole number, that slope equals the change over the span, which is -17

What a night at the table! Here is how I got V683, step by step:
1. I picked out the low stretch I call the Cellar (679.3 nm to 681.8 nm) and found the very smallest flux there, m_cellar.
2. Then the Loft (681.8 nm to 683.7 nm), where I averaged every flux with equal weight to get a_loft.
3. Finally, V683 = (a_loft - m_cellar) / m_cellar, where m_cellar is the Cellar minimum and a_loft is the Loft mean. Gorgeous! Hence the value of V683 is 0.029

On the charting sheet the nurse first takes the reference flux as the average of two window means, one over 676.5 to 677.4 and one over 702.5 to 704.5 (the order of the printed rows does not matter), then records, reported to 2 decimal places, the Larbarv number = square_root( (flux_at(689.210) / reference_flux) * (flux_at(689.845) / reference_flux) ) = 1.02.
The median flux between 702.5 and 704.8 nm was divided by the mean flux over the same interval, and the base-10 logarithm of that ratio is -0.004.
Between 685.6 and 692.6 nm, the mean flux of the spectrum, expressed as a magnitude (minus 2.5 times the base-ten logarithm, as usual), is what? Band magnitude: -3.53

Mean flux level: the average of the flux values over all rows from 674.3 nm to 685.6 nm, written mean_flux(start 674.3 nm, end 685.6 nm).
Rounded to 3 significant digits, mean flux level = 26.1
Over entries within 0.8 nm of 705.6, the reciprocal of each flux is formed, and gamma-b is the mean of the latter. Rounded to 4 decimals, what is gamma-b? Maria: 0.0403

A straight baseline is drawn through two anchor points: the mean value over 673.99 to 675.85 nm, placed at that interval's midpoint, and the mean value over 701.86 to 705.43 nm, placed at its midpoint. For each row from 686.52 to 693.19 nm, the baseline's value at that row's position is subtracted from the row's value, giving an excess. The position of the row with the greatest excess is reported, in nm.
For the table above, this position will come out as 692.391 nm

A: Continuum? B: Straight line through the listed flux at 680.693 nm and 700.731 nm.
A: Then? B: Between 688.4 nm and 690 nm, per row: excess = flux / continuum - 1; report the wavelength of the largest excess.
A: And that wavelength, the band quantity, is 689.845 nm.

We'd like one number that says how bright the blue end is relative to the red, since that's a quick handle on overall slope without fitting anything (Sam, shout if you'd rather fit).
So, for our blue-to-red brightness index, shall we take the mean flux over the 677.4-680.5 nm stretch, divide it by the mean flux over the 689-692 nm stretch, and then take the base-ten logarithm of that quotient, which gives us 0.010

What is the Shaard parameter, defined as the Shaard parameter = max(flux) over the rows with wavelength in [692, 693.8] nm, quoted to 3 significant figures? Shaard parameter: 27.8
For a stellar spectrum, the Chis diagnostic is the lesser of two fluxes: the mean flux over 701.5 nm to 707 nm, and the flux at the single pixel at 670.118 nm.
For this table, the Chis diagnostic 24.5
